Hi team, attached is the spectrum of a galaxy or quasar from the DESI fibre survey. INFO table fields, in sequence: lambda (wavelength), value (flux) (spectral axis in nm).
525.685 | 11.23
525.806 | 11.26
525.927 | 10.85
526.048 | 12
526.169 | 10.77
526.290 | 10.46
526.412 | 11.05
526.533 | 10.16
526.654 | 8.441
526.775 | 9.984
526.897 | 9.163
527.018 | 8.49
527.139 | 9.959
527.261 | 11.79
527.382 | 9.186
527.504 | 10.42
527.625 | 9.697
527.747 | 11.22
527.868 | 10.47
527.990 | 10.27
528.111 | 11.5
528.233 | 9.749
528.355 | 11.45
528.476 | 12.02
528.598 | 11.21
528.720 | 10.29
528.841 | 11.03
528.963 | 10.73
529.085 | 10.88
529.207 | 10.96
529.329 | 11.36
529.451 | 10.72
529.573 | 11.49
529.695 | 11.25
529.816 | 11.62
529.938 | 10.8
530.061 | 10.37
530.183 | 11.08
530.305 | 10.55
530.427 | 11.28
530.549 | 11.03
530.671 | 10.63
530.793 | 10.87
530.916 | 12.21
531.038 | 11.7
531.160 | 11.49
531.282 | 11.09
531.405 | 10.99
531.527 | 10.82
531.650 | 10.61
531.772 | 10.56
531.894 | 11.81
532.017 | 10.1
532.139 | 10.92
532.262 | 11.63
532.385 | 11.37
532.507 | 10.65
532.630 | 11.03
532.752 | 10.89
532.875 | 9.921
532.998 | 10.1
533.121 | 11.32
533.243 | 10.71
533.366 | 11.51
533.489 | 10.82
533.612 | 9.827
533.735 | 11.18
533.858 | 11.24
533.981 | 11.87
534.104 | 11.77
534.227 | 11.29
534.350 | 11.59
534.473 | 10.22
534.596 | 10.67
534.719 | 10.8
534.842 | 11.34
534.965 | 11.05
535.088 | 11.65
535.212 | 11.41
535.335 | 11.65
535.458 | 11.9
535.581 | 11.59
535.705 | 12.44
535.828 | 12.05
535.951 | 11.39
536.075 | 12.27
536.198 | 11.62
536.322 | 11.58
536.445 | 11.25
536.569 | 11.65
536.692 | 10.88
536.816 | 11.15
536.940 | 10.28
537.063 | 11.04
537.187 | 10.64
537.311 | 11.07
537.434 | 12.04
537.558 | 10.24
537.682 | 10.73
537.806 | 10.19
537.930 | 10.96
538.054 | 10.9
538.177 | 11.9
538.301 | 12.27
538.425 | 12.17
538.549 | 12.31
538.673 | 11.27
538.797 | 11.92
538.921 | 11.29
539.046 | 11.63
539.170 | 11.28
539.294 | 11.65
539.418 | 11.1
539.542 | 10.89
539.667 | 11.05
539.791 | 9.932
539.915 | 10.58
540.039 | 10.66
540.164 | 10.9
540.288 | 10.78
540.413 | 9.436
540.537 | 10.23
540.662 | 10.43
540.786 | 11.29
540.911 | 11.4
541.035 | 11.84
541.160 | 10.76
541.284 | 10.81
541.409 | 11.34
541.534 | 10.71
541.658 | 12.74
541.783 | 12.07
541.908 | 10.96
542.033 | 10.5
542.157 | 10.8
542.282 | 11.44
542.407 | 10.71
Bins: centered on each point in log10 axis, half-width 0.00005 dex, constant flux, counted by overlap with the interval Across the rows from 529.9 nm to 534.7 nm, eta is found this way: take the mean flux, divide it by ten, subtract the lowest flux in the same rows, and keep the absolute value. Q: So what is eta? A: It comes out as 8.73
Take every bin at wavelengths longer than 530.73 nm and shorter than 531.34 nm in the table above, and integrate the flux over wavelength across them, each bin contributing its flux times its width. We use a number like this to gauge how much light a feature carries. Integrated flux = 7.0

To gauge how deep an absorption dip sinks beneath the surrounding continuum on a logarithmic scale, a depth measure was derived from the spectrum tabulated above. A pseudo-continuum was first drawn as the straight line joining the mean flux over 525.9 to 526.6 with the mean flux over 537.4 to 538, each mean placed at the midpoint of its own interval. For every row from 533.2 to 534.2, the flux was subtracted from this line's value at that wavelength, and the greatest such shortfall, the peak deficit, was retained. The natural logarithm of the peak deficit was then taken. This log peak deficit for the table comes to 0.0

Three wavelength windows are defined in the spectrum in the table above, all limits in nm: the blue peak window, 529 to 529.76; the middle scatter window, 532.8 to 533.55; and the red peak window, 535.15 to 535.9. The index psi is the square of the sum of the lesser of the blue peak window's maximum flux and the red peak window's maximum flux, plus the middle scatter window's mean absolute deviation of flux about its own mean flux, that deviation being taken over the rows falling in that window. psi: 143.4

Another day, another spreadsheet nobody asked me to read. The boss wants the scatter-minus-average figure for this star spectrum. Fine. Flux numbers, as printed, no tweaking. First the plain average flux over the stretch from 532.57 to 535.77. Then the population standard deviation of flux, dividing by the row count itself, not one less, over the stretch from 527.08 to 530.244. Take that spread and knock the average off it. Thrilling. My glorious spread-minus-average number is -10.5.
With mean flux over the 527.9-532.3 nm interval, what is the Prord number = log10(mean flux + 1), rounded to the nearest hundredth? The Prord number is 1.08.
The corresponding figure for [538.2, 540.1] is 1.09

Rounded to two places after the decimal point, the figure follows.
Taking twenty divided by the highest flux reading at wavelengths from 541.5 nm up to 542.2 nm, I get 1.57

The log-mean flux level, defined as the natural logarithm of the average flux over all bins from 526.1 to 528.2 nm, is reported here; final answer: 2.32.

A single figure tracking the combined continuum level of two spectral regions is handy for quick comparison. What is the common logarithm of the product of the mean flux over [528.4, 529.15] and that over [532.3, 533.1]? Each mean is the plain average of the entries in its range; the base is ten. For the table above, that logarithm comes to 2.07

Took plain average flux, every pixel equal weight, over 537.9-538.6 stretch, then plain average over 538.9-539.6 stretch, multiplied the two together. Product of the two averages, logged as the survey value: 133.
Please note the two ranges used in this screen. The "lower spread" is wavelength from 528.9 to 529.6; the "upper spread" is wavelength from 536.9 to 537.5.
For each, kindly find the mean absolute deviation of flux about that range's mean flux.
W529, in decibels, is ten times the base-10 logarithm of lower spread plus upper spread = -1.5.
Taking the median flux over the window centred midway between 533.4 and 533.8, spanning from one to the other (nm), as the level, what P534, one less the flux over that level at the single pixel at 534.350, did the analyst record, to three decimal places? -0.071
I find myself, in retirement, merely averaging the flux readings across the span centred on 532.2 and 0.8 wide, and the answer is 11.1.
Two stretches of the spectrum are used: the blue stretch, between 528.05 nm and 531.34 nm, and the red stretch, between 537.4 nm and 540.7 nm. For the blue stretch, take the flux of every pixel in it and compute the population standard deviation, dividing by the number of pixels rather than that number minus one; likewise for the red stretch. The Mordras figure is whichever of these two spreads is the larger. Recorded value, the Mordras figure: 0.735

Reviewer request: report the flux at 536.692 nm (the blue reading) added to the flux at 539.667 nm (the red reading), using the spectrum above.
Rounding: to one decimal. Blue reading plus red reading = 21.9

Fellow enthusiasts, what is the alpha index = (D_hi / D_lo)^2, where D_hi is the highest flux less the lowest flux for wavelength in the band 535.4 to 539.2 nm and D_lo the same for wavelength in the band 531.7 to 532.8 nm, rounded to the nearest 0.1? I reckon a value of 1.7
